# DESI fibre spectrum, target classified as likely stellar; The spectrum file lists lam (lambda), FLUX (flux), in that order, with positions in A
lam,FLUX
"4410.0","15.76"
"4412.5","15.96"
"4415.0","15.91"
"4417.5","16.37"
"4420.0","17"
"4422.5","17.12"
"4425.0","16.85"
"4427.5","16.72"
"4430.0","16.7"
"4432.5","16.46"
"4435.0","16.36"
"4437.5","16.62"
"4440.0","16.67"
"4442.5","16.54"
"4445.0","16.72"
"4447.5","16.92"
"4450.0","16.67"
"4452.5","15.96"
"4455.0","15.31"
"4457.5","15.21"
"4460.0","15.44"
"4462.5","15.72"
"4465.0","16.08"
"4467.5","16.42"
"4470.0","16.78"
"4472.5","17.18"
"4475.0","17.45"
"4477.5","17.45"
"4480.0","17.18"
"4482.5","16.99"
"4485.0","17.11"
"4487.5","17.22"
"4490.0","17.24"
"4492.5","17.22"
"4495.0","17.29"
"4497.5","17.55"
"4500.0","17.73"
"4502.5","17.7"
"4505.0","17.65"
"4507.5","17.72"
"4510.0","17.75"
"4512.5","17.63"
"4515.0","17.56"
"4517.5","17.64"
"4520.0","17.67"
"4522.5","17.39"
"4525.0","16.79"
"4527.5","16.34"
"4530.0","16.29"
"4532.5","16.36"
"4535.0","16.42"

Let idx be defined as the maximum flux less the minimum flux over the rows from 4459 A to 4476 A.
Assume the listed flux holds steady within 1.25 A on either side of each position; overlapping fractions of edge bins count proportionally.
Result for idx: 2.0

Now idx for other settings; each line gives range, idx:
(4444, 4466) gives 1.7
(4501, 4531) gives 1.5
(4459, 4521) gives 2.3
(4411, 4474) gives 2.0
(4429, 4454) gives 1.0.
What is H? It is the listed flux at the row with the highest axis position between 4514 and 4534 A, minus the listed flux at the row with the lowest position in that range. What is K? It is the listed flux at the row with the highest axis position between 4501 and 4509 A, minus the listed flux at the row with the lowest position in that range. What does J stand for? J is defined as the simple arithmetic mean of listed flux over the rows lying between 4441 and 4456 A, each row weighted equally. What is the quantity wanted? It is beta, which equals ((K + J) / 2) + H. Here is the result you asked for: 7.0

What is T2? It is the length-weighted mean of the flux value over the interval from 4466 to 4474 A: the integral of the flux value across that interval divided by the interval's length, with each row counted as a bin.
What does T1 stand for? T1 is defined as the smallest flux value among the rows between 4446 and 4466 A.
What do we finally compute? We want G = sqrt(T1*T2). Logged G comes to 16.0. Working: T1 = 15.21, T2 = 16.8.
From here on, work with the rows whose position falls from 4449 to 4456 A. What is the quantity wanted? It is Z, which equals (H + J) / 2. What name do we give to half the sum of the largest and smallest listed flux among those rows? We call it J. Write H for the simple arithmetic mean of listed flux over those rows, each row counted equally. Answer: 16.0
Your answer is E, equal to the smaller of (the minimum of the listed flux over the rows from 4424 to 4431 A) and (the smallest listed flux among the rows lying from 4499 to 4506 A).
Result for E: 16.7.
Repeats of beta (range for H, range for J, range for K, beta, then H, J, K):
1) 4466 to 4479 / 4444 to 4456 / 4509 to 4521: 9.1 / 1.0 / 16.3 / -0.1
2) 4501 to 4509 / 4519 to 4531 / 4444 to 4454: 8.1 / 0.0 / 16.9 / -0.8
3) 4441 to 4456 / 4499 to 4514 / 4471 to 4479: 7.8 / -1.2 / 17.7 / 0.3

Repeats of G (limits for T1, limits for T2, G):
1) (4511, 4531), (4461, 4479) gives 16.5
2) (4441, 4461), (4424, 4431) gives 16.0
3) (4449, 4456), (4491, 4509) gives 16.4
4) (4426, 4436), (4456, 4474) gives 16.2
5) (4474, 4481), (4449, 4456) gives 16.6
